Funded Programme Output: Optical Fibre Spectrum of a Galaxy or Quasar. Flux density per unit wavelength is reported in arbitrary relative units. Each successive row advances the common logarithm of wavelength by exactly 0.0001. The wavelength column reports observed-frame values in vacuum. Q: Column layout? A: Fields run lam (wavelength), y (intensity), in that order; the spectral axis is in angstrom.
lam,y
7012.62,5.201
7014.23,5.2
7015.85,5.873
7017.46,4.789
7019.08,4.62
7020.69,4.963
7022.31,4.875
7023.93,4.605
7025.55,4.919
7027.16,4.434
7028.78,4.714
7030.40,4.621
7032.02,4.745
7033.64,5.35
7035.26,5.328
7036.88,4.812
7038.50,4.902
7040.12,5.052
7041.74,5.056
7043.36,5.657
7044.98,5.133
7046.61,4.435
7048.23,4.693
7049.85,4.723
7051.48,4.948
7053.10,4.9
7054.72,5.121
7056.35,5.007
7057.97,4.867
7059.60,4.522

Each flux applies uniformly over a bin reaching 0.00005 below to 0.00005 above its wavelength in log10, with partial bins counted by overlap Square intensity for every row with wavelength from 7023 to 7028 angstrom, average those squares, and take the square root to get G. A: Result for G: 4.66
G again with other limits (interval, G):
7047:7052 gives 4.79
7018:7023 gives 4.82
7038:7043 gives 5.00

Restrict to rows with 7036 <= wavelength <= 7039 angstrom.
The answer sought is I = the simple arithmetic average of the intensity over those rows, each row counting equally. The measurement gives 4.9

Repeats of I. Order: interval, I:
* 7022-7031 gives 4.7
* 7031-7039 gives 5.0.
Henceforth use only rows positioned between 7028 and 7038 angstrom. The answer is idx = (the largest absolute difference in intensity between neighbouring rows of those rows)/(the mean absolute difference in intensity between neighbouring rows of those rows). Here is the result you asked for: 2.22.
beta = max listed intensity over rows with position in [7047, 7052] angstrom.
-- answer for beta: 4.948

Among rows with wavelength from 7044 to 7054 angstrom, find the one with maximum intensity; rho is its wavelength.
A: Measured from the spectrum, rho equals 7044.98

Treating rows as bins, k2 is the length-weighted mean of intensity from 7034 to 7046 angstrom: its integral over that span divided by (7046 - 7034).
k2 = 5.1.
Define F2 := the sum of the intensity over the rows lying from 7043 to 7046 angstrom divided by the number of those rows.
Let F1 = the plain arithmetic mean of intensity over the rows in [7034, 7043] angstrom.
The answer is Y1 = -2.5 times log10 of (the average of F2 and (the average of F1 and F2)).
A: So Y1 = -1.81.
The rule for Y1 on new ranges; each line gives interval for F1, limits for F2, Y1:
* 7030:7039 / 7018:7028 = -1.70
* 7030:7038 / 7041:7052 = -1.74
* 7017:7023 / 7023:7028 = -1.68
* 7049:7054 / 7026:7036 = -1.72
